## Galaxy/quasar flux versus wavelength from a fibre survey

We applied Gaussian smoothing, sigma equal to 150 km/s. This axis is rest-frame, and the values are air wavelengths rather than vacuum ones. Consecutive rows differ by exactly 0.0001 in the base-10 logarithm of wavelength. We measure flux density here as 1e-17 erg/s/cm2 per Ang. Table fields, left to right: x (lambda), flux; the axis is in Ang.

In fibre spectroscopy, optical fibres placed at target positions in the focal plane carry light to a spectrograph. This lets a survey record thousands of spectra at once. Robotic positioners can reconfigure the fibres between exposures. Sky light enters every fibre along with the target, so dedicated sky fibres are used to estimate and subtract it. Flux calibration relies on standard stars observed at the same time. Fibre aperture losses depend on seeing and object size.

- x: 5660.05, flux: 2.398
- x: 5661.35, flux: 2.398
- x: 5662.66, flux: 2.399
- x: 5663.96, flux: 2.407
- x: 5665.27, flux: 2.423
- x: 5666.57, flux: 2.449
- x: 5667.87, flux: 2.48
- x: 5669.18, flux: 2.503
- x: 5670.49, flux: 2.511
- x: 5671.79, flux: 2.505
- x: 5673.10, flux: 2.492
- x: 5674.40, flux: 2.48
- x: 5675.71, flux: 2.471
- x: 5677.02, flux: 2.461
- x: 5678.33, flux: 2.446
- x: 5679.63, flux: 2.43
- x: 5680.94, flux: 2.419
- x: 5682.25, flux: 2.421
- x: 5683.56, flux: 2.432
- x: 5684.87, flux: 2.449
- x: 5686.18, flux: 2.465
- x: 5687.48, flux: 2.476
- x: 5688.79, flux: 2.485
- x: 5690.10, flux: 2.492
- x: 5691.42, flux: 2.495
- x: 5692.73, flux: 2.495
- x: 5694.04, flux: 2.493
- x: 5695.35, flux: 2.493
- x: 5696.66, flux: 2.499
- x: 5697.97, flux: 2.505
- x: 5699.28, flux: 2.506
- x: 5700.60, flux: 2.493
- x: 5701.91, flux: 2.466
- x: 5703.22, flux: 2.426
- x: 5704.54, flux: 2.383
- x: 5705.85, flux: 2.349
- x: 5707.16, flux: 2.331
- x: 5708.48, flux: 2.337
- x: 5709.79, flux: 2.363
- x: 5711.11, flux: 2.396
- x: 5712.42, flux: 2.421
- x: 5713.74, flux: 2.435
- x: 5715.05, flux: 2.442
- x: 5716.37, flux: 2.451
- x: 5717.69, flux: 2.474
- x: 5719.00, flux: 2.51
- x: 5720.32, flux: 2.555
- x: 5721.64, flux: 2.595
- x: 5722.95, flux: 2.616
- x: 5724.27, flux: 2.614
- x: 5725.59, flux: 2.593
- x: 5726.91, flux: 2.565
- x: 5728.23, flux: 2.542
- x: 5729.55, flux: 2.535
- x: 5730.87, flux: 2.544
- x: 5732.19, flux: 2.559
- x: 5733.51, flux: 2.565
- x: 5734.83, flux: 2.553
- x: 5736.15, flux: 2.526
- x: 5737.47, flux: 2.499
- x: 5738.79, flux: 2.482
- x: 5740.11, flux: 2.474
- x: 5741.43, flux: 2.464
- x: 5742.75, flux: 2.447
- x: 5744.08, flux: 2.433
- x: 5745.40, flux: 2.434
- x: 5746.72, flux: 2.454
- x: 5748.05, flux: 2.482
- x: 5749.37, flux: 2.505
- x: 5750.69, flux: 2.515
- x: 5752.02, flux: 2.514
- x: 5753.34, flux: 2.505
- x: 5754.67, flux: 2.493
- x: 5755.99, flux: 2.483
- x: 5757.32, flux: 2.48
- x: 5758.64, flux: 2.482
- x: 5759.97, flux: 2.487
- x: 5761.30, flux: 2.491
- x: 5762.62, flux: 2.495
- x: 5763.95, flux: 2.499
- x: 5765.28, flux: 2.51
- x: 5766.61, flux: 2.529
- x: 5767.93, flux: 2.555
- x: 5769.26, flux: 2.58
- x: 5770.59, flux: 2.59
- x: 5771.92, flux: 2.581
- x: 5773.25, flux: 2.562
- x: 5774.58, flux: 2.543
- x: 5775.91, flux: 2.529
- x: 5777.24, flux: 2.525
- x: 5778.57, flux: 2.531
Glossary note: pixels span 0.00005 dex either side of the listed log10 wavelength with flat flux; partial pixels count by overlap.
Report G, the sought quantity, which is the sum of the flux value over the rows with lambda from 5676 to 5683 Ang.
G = 12.2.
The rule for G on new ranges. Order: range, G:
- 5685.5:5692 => 12.4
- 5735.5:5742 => 12.4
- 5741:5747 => 12.2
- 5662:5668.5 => 12.2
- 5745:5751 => 12.4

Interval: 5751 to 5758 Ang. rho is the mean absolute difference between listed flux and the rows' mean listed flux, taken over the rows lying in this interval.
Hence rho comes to 0.012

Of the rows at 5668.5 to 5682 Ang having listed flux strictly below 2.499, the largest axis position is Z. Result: 5680.94 Ang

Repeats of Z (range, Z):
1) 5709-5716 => 5715.05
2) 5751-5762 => 5761.30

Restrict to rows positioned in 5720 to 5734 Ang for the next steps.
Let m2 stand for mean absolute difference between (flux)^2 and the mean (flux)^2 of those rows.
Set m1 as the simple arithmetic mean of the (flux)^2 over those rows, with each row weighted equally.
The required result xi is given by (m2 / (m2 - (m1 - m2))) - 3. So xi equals -3.02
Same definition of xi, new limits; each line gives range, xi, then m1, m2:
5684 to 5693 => -3.01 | 6.15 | 0.07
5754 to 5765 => -3.00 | 6.19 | 0.03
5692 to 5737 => -3.06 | 6.20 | 0.32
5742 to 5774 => -3.03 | 6.27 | 0.17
